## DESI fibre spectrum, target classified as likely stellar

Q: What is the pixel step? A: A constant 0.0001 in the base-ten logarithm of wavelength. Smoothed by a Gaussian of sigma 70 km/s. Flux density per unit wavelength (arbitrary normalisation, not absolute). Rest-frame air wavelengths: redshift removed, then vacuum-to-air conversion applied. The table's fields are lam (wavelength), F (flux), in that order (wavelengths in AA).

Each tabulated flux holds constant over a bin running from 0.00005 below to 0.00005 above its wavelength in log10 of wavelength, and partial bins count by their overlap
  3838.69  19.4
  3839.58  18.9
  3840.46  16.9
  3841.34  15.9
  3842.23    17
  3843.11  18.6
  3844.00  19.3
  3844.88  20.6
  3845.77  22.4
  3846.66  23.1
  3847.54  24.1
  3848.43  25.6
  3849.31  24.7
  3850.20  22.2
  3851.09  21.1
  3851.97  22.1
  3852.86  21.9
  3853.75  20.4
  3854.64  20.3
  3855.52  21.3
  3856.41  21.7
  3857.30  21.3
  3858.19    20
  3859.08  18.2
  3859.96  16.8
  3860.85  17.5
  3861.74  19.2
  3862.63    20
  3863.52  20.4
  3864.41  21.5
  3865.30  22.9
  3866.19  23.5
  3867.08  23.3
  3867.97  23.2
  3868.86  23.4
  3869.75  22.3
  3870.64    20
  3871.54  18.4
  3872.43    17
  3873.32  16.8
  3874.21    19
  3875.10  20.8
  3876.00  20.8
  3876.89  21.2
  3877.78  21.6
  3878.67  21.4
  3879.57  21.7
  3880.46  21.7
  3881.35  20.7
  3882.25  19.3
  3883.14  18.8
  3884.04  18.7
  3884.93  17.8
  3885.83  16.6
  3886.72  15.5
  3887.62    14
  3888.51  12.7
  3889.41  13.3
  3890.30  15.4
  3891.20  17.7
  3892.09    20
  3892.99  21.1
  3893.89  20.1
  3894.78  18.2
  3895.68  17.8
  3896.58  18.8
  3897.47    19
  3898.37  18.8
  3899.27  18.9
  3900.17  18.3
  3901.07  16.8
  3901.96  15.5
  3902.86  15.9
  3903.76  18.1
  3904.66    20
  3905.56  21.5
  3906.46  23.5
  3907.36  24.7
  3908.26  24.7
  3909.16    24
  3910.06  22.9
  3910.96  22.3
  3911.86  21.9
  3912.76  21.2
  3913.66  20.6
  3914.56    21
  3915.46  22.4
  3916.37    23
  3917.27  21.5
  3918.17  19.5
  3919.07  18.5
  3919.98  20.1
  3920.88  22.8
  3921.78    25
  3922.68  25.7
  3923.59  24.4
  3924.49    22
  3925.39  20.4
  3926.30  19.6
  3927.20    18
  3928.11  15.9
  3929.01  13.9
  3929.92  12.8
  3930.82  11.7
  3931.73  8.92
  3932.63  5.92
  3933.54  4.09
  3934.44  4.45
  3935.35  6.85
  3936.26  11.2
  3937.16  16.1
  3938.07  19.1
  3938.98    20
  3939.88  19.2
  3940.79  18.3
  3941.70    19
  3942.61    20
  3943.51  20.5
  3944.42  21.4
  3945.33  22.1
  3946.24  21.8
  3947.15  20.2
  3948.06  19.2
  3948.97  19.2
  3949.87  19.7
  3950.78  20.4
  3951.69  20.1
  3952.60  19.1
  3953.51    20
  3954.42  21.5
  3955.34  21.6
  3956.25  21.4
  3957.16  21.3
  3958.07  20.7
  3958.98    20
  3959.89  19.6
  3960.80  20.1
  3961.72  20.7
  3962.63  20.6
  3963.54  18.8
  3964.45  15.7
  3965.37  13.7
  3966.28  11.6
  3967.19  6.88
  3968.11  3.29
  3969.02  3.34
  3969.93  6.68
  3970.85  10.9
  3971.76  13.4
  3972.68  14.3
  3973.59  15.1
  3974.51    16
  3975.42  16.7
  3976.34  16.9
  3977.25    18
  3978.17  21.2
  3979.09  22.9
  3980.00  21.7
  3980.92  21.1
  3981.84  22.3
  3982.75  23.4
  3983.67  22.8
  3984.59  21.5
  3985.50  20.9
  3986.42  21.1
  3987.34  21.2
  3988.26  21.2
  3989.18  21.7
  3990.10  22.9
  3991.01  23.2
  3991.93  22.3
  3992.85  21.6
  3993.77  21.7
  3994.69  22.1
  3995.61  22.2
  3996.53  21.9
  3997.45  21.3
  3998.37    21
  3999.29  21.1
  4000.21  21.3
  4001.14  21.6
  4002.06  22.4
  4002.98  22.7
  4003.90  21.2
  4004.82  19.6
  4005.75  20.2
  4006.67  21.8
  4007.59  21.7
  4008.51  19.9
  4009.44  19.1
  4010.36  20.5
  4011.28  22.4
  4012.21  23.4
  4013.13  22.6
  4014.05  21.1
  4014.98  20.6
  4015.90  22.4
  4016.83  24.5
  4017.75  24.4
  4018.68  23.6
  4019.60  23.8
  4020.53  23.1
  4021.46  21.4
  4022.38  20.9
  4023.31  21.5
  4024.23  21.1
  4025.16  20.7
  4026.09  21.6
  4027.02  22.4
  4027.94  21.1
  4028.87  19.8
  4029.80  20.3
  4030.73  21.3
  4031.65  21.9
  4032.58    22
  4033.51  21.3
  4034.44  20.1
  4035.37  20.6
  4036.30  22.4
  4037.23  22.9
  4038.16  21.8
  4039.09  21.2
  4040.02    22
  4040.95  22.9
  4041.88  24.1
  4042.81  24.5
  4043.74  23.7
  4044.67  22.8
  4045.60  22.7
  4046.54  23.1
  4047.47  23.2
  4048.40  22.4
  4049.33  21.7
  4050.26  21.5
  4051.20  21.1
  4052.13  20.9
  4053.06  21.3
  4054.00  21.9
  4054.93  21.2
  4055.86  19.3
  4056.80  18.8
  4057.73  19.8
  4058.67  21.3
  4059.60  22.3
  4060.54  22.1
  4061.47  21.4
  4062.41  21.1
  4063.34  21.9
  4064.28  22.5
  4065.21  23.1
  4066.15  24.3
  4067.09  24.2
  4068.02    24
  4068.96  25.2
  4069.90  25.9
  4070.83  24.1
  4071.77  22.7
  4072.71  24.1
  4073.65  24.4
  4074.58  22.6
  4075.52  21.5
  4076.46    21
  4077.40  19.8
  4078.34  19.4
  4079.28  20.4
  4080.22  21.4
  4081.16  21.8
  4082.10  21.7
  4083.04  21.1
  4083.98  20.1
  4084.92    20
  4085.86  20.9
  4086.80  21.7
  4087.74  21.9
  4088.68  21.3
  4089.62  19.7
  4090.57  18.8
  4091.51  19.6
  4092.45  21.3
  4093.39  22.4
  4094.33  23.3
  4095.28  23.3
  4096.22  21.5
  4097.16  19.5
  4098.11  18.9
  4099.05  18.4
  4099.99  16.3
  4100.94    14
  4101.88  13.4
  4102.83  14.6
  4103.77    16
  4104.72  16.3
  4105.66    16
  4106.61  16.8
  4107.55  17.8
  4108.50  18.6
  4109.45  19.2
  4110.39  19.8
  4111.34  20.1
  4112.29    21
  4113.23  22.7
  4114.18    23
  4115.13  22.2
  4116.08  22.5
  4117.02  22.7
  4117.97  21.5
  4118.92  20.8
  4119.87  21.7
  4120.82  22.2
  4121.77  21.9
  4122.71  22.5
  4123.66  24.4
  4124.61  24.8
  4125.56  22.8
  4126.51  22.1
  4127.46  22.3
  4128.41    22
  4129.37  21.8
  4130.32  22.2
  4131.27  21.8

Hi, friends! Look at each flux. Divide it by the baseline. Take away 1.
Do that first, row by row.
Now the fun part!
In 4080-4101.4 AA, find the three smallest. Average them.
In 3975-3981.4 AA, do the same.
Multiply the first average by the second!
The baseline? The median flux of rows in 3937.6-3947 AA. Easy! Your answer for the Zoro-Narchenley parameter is 0.0264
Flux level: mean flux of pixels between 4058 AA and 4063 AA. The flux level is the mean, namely 21.6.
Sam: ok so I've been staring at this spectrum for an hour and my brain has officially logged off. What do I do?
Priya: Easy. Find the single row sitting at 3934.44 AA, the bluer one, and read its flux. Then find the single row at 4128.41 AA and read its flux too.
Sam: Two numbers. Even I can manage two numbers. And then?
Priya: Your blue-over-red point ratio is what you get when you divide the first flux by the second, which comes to 0.20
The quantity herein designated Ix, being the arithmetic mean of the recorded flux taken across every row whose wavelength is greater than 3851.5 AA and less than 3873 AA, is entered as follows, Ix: 20.7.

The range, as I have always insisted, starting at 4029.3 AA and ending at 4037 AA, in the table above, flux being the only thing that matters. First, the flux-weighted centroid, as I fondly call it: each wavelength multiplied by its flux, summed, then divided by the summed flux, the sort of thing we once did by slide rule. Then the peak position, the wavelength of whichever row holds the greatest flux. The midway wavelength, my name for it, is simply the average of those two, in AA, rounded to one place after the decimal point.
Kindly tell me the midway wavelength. 4034.7 AA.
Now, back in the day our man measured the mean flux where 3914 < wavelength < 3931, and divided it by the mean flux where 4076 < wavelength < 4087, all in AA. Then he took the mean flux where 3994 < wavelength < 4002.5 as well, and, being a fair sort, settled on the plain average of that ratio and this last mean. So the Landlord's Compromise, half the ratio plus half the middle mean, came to 11.3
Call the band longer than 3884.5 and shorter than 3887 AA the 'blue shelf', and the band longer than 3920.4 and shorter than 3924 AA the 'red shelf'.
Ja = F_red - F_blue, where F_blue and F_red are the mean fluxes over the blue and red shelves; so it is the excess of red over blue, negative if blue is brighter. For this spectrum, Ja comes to 8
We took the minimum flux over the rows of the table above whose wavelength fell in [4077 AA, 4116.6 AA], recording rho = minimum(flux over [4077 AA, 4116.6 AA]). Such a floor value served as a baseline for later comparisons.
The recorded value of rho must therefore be 13.4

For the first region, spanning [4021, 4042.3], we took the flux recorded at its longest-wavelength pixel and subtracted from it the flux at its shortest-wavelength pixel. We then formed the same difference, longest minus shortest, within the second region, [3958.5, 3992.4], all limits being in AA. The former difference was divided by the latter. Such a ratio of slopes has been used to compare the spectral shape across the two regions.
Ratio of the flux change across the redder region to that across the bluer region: 1.17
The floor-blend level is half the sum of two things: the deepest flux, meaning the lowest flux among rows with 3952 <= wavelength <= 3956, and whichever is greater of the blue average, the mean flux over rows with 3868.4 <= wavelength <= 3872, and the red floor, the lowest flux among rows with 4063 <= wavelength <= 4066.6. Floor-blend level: 20.5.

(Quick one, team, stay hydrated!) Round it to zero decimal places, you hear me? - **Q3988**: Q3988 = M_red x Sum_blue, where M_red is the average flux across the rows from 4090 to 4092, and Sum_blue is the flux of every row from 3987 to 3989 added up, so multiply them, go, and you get 814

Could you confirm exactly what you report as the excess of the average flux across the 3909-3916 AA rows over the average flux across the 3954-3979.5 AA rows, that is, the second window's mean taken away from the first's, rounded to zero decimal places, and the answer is 6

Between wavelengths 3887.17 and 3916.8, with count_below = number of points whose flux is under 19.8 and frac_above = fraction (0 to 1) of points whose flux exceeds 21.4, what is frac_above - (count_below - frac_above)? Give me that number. -15.4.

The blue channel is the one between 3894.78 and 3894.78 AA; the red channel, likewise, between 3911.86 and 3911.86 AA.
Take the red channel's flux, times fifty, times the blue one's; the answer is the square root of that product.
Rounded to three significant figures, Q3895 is 141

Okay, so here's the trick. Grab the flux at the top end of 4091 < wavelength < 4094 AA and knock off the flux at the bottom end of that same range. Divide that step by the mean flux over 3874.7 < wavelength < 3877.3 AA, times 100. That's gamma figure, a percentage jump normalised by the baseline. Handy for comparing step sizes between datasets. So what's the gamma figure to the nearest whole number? 13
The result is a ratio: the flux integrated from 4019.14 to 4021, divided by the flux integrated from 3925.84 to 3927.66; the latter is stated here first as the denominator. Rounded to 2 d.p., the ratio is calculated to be 1.28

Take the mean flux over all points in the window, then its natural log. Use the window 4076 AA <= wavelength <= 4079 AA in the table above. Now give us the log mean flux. 3.00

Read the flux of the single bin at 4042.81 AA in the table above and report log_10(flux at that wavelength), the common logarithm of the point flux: 1.39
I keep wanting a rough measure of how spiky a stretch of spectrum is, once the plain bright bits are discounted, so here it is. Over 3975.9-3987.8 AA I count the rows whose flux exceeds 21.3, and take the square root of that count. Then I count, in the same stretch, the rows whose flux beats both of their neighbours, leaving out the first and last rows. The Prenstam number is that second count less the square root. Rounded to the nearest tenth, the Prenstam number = -0.4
